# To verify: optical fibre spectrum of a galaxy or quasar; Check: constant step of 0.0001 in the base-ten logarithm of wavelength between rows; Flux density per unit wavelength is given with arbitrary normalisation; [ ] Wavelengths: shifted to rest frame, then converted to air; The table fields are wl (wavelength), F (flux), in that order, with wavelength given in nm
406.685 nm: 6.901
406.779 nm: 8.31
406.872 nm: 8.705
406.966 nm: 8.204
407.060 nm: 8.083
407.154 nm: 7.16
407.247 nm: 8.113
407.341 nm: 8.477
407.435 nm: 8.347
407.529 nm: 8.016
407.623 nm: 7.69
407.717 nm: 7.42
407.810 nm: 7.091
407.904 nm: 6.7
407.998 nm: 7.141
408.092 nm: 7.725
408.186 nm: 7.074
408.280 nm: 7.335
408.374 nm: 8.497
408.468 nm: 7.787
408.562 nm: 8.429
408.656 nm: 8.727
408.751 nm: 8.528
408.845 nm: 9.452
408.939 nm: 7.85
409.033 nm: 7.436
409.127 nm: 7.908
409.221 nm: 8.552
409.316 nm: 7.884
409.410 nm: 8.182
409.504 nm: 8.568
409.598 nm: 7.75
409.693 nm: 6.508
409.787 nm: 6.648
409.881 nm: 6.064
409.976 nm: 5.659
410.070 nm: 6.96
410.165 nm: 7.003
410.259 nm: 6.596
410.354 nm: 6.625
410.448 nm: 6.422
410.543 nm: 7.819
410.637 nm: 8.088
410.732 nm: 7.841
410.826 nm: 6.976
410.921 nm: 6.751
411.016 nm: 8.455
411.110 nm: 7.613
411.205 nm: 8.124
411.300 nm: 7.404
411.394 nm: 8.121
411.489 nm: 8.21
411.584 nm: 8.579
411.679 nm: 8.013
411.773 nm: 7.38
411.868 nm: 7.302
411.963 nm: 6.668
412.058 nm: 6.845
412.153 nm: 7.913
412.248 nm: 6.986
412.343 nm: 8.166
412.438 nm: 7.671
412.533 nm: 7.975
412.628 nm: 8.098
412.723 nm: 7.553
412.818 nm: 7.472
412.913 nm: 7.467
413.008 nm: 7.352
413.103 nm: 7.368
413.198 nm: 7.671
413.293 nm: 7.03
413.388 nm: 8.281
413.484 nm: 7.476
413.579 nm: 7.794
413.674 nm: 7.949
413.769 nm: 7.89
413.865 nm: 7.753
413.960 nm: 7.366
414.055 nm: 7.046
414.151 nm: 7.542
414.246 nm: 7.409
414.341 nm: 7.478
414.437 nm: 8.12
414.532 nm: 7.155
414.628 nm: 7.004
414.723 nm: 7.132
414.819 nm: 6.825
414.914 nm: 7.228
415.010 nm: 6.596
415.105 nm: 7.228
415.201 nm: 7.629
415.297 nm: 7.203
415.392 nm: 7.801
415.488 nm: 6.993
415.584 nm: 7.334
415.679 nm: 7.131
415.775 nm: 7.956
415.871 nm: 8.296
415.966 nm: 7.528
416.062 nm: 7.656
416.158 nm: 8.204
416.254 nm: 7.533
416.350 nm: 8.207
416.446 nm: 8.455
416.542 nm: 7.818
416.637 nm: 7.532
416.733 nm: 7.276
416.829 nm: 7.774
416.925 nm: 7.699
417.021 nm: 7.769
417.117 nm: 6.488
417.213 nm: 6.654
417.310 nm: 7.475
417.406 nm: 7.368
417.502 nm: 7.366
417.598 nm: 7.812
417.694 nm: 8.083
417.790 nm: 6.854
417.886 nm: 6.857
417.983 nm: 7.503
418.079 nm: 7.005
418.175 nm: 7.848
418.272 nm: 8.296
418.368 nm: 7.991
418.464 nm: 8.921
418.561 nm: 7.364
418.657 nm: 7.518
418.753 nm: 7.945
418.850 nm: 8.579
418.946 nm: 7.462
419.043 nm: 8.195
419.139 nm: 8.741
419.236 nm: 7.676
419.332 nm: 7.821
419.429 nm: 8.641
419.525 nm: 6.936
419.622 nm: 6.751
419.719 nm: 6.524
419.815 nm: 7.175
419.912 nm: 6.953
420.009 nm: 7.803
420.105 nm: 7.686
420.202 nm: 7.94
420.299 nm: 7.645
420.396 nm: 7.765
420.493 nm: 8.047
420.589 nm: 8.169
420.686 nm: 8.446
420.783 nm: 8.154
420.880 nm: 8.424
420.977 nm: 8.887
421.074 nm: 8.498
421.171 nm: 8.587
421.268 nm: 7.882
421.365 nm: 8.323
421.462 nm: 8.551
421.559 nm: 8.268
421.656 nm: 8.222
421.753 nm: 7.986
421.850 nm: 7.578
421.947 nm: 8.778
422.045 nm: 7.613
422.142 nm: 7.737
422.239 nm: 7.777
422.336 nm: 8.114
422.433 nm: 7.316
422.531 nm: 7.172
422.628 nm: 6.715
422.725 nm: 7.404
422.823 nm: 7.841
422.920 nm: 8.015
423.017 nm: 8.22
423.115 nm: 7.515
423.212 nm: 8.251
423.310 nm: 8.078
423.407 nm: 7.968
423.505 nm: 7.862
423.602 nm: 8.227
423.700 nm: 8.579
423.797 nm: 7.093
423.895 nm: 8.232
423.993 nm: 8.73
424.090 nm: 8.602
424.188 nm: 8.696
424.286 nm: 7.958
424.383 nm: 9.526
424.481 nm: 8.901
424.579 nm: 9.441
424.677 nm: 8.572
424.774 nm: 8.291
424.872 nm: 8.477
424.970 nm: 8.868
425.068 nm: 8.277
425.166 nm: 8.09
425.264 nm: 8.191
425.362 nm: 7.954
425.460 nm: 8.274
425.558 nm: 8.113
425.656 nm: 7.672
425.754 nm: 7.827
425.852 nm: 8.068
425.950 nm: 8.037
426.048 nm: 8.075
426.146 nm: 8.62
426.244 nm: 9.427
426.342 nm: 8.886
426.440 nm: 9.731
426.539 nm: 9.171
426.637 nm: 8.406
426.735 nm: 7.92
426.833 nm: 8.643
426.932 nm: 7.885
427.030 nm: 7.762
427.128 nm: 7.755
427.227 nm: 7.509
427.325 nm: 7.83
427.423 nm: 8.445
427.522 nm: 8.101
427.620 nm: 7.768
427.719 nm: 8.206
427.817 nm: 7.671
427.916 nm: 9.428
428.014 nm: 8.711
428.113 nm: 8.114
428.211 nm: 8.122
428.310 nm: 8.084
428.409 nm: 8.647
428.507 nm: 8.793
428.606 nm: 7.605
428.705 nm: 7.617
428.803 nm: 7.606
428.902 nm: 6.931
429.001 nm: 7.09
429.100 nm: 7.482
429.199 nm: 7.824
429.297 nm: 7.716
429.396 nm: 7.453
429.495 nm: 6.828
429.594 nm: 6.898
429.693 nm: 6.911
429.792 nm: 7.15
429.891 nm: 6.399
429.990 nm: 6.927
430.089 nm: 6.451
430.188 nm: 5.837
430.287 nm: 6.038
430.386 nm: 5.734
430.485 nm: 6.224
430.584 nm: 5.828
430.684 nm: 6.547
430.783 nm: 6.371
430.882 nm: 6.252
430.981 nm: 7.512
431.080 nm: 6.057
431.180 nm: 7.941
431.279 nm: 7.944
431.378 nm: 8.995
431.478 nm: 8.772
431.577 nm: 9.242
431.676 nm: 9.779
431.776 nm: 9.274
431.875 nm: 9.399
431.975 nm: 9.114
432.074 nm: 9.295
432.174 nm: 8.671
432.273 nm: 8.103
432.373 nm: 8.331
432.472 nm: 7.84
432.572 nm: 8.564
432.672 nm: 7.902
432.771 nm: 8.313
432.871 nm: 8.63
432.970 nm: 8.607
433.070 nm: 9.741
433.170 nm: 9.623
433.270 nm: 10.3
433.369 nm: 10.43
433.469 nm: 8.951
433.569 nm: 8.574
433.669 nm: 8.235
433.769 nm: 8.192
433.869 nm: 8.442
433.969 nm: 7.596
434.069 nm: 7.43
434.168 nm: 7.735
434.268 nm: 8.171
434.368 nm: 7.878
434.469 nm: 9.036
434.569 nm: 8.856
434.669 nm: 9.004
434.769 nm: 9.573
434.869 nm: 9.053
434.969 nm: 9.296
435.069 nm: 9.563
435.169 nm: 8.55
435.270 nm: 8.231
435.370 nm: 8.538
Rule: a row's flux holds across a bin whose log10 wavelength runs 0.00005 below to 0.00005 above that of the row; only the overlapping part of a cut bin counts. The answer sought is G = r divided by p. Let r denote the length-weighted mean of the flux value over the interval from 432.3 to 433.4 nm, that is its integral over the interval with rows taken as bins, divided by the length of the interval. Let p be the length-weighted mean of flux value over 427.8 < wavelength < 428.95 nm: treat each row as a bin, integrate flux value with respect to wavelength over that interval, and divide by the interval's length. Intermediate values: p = 8.1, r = 8.89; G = 1.09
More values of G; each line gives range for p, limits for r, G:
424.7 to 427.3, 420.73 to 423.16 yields 0.96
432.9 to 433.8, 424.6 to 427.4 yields 0.90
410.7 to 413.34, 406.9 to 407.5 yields 1.06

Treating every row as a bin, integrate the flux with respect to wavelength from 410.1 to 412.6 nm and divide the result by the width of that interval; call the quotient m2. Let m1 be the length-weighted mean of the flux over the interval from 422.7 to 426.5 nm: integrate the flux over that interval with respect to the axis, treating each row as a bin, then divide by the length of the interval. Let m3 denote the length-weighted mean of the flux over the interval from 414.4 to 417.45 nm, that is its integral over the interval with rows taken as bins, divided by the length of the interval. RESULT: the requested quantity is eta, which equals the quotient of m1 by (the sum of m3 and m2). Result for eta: 0.56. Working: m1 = 8.33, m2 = 7.52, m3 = 7.5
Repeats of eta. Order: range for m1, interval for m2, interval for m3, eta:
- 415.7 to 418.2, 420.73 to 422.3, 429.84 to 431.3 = 0.51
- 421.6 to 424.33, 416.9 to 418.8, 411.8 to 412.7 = 0.53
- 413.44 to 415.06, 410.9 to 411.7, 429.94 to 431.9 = 0.48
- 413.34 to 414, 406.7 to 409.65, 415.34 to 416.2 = 0.50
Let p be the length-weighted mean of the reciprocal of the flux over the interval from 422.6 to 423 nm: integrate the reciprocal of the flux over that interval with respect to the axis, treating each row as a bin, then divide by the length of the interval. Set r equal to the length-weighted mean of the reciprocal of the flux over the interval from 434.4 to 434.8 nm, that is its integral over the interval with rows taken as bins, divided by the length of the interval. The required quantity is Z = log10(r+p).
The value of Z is -0.614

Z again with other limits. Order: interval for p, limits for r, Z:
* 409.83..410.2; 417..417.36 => -0.523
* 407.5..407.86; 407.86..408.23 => -0.563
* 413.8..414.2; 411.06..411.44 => -0.581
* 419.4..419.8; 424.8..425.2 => -0.585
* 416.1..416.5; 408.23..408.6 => -0.603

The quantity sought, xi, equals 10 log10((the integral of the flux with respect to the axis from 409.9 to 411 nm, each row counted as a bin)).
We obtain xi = 8.86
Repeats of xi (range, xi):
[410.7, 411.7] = 8.93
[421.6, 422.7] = 9.29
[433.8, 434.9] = 9.67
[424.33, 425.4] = 9.64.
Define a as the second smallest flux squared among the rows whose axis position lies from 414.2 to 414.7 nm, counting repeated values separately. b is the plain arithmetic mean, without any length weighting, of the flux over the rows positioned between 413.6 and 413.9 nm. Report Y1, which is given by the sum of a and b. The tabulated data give 59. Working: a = 51.2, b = 7.9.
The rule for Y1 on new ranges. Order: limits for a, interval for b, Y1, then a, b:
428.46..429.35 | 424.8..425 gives 59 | 50.3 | 8.7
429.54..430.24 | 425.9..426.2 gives 49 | 40.9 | 8.2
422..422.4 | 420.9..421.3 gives 68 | 59.9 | 8.5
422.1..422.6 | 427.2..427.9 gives 61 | 53.5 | 7.9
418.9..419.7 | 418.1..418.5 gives 56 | 48.1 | 8.3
